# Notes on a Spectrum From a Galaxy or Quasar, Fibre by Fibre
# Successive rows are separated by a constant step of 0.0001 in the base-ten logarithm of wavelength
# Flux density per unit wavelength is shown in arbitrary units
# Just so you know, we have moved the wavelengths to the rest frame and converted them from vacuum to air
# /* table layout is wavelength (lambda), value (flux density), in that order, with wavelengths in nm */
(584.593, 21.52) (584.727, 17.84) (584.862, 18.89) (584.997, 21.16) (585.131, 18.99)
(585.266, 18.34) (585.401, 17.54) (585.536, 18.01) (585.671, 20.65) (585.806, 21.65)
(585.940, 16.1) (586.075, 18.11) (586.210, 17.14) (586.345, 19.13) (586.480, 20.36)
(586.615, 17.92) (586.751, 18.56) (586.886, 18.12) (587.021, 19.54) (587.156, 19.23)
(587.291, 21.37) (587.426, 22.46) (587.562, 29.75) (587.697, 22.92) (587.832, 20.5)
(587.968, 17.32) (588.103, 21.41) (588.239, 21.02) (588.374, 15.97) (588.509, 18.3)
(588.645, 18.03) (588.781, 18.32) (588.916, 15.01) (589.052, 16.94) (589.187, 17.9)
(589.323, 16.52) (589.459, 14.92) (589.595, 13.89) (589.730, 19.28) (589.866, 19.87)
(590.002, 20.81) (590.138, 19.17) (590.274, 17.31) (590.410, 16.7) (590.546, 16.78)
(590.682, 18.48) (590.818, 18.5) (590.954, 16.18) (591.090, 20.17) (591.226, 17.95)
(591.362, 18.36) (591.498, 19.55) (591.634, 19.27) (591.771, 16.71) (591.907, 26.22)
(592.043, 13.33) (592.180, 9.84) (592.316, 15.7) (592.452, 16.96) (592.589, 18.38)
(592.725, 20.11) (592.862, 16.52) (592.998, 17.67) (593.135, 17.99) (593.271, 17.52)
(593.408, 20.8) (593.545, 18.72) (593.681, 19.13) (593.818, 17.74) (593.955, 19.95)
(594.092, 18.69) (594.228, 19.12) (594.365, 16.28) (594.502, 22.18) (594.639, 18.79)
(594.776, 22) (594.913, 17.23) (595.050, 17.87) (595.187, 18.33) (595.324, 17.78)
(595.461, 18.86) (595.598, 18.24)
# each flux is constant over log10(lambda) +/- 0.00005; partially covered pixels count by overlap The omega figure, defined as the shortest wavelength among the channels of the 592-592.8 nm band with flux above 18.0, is 592.589 nm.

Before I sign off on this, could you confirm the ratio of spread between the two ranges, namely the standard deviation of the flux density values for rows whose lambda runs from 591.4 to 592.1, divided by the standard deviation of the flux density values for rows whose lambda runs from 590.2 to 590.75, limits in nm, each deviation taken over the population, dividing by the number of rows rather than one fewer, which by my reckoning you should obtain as 6.0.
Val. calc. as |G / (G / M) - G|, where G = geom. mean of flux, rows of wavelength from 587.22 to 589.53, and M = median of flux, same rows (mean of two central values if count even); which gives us 0.74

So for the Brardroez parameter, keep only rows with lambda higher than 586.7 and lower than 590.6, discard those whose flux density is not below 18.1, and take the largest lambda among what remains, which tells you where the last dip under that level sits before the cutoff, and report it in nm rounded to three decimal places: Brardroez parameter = 590.546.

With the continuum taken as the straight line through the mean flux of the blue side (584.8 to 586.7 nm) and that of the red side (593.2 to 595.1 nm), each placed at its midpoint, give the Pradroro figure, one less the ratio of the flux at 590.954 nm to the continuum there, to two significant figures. 0.15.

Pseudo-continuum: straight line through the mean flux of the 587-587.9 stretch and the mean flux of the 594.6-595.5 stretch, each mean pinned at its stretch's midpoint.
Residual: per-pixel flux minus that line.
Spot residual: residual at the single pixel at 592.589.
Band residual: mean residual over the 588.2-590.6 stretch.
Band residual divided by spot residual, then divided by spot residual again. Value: -1.7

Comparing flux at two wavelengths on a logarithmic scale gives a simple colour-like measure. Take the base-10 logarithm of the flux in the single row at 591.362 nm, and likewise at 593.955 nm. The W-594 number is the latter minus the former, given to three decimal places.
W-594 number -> 0.036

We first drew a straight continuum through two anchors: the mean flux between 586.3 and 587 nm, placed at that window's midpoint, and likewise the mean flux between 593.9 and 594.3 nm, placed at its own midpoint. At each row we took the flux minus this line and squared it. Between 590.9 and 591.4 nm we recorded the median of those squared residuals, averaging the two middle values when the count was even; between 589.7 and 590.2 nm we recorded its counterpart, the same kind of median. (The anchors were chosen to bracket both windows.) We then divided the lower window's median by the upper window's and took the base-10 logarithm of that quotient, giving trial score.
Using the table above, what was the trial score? -0.5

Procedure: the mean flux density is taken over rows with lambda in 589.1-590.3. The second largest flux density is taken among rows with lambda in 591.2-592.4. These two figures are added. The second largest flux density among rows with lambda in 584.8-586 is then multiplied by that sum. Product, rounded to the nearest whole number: 789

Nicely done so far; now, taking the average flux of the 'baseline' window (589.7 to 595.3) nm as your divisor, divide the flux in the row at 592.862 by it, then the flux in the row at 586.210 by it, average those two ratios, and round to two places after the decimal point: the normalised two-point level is 0.92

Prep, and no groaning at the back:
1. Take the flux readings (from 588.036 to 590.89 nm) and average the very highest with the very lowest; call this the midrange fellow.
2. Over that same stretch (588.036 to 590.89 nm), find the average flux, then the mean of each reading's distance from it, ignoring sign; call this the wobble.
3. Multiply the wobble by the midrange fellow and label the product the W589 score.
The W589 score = 28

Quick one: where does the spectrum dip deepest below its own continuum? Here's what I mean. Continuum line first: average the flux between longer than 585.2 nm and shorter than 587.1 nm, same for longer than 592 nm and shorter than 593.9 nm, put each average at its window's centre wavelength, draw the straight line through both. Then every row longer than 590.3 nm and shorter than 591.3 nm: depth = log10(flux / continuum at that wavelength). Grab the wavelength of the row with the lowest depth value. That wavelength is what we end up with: 590.954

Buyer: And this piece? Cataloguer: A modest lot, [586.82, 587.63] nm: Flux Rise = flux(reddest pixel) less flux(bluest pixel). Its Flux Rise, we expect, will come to 12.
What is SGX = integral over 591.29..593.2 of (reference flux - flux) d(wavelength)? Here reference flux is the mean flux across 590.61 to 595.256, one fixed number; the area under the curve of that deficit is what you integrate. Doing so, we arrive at 1.3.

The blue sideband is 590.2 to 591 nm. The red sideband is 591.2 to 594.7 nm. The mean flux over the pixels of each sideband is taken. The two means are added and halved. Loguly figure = 17.8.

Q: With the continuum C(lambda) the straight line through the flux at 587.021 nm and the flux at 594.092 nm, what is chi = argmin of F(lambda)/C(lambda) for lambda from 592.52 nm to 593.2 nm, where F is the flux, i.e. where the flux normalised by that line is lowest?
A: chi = 592.862 nm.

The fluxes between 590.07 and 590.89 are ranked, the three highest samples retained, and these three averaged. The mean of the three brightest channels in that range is 18.7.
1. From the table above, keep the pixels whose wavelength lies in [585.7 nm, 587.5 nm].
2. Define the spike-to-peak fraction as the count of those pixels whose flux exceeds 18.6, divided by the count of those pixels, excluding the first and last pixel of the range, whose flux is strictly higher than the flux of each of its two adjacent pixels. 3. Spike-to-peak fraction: 1.75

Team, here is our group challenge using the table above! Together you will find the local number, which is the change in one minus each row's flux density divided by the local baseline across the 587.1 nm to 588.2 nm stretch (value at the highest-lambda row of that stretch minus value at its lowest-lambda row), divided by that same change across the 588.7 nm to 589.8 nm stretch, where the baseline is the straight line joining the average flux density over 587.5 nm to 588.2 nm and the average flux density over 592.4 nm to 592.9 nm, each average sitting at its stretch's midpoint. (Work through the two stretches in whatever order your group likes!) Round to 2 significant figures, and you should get 1.6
